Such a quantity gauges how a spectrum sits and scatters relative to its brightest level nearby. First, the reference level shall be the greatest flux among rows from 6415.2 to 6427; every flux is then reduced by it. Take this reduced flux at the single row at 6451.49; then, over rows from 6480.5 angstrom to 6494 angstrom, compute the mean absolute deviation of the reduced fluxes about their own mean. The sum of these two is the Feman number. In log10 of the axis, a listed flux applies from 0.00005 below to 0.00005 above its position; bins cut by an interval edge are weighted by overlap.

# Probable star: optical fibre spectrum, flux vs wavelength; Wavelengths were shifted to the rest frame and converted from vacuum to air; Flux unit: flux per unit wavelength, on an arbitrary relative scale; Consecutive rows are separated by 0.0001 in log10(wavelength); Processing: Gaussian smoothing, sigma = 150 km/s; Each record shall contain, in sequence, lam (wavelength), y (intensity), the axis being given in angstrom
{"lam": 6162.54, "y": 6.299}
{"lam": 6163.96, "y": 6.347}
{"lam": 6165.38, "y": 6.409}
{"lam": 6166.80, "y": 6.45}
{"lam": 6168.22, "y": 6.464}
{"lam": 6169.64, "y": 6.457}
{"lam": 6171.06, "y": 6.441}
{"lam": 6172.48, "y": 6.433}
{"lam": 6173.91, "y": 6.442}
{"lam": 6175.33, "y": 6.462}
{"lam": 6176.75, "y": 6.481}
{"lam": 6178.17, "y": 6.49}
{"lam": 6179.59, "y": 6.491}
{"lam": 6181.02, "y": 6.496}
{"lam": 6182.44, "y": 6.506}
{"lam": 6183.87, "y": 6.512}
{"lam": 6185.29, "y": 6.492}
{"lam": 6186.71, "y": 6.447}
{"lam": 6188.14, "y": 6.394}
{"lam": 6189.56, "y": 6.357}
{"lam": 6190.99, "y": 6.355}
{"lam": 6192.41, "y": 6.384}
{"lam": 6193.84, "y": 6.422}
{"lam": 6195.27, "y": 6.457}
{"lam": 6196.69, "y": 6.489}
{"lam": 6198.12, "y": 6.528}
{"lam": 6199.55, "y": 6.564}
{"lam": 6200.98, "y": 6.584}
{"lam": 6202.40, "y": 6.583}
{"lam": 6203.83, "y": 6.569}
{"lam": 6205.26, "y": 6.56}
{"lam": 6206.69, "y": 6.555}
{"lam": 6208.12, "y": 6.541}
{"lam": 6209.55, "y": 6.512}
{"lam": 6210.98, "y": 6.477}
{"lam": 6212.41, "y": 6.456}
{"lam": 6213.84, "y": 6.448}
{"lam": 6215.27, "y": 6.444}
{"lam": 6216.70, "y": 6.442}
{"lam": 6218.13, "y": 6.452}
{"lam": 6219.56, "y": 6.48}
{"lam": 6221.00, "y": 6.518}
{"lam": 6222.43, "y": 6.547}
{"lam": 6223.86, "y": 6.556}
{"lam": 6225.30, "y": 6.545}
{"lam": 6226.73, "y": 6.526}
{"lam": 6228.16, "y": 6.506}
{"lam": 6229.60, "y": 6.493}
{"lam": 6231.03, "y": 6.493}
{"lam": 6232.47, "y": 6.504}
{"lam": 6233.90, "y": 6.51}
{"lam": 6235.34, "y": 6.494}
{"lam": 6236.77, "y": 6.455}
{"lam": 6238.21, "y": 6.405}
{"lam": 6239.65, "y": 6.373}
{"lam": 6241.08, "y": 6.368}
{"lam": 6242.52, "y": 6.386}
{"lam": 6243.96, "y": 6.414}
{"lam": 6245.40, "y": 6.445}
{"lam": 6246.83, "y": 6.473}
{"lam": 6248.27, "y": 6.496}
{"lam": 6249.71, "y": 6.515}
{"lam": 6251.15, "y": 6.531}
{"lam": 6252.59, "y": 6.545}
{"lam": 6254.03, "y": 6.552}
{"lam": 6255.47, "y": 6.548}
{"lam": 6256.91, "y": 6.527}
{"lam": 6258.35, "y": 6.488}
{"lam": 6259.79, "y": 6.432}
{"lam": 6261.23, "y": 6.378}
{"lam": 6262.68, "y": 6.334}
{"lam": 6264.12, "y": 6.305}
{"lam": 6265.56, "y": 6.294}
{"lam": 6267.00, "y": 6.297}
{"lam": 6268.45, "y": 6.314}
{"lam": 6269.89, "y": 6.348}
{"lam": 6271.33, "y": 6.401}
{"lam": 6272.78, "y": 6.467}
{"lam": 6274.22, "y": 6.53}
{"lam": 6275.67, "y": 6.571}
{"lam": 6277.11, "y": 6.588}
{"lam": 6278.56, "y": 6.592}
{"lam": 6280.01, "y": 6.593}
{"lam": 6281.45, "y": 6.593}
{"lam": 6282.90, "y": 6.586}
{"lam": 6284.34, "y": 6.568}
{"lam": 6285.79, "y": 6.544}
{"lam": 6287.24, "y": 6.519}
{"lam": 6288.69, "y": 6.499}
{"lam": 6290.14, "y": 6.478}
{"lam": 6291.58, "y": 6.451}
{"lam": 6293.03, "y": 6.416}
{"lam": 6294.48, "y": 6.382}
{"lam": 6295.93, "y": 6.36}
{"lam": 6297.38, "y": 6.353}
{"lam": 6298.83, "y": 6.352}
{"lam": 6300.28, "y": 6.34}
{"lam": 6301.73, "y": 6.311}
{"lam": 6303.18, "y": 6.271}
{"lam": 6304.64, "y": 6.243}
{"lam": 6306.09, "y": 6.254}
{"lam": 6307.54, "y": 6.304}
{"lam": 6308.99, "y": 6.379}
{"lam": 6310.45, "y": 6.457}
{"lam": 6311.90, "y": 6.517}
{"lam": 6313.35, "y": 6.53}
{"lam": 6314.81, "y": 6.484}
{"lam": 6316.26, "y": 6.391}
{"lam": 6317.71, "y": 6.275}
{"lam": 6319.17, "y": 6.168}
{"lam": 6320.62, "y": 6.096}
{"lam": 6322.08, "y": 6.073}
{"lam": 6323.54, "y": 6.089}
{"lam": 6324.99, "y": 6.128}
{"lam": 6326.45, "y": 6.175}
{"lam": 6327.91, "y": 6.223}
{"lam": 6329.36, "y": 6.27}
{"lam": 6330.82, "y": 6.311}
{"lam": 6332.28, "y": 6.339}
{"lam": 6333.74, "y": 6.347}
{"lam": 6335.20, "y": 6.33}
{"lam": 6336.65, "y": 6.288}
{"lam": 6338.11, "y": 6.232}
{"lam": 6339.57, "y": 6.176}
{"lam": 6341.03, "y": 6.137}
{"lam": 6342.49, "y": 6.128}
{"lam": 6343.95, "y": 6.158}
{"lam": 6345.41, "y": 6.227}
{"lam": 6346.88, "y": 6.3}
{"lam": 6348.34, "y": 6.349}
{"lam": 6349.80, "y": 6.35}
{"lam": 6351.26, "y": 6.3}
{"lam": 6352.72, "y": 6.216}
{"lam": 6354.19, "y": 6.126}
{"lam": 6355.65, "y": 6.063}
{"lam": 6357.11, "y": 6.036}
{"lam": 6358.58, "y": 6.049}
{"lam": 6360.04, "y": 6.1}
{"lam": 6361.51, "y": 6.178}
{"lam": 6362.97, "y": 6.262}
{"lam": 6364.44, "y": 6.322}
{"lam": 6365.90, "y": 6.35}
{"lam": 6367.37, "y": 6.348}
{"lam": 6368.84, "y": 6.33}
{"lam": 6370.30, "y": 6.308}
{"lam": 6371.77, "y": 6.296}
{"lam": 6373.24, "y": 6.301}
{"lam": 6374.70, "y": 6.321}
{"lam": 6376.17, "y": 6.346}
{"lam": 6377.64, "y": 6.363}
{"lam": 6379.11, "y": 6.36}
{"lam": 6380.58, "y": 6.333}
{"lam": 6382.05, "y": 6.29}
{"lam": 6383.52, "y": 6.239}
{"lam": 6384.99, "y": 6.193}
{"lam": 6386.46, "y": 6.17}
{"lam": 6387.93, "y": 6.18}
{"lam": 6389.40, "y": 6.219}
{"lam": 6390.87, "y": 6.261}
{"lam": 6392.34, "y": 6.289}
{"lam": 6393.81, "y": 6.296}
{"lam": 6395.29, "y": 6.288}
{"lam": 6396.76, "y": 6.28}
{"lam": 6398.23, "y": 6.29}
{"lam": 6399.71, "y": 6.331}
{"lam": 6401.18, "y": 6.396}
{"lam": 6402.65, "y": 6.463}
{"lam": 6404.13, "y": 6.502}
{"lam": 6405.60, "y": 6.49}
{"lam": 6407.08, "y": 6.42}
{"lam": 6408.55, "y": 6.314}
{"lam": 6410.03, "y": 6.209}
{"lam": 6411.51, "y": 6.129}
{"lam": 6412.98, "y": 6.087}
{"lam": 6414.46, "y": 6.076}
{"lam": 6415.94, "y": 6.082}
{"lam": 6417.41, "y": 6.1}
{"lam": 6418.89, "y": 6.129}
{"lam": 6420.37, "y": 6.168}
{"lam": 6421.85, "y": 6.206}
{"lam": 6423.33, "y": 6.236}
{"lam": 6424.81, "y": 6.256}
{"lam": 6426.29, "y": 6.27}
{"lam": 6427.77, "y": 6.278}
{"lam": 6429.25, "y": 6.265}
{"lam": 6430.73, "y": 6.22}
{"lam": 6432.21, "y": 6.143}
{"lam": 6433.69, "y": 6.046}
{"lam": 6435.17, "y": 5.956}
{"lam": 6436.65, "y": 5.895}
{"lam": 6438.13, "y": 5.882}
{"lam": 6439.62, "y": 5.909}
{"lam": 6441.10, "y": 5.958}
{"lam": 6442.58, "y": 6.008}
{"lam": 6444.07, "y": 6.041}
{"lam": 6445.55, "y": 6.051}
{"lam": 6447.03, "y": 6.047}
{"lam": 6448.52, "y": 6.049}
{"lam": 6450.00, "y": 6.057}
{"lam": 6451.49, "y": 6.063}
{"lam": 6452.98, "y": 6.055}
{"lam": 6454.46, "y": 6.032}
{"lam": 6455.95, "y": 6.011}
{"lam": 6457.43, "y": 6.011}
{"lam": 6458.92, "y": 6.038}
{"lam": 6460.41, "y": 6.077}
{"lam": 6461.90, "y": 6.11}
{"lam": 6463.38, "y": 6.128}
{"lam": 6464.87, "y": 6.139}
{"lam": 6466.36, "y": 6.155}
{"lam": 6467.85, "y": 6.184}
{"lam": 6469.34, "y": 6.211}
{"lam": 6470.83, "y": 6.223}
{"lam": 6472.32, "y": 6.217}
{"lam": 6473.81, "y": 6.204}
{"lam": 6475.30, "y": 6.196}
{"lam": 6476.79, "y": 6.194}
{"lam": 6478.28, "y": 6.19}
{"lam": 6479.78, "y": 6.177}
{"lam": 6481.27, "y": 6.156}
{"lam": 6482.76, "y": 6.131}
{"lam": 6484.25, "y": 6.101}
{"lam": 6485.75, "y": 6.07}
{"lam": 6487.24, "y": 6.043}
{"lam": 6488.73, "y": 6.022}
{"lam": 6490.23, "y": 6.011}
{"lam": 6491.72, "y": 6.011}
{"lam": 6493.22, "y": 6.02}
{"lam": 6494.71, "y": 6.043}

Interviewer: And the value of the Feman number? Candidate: -0.2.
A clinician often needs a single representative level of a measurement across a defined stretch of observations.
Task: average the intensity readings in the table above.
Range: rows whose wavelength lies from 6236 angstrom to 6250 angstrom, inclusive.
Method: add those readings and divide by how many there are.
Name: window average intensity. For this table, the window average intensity 6.43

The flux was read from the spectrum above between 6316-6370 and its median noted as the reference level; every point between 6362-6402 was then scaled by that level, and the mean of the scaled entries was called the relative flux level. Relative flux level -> 1.01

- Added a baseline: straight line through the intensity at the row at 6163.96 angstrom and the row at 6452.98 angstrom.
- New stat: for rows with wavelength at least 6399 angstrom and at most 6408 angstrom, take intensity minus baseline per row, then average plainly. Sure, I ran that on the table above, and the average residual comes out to 0.33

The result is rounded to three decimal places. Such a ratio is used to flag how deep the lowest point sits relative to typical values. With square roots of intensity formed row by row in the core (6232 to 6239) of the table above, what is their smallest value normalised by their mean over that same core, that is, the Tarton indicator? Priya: 0.995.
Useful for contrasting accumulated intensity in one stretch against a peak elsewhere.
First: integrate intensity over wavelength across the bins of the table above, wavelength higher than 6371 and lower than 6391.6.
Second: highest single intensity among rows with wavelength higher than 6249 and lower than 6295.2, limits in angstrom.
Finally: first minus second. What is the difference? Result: 123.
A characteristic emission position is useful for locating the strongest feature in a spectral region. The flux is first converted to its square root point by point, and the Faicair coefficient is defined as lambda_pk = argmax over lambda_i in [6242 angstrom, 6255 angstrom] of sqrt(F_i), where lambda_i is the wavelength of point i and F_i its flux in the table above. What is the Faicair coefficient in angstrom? 6254.03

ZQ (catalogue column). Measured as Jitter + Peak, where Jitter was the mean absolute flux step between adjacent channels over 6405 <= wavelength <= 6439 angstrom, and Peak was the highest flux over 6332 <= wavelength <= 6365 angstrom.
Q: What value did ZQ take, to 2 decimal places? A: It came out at 6.40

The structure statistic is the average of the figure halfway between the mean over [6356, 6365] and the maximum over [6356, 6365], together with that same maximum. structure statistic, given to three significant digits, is 6.28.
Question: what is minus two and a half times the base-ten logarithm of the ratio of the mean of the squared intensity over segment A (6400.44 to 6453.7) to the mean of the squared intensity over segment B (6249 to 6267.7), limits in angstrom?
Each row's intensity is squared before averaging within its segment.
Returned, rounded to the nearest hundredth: 0.10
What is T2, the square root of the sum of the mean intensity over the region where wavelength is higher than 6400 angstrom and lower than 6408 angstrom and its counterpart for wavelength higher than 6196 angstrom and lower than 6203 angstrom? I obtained 3.61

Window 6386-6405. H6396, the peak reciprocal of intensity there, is 0.162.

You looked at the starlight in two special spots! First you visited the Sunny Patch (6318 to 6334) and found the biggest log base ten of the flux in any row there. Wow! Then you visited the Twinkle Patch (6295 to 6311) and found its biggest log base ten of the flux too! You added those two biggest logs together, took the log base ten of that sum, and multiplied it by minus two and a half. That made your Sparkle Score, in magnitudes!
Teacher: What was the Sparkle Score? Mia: -0.519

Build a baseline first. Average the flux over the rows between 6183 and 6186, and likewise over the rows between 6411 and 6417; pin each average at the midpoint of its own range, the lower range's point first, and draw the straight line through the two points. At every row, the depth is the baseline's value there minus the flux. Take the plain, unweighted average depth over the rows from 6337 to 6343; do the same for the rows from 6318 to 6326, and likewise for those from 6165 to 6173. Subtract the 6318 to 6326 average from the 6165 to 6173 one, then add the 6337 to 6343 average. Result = 0.00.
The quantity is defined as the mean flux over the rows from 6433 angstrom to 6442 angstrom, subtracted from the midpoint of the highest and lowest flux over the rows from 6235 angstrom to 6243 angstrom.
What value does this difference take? 0.49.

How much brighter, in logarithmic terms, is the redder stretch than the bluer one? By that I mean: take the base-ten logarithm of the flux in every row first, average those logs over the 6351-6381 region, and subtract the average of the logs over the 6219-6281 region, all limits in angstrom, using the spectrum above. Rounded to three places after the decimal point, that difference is -0.015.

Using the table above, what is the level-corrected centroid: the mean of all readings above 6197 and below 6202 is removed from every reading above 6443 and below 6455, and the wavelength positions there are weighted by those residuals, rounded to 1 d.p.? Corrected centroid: 6449.3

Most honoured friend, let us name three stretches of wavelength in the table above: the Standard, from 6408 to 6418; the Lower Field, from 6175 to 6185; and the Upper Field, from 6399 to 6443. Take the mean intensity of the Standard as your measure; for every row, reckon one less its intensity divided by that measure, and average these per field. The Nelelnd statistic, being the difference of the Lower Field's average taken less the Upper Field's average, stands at -0.051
